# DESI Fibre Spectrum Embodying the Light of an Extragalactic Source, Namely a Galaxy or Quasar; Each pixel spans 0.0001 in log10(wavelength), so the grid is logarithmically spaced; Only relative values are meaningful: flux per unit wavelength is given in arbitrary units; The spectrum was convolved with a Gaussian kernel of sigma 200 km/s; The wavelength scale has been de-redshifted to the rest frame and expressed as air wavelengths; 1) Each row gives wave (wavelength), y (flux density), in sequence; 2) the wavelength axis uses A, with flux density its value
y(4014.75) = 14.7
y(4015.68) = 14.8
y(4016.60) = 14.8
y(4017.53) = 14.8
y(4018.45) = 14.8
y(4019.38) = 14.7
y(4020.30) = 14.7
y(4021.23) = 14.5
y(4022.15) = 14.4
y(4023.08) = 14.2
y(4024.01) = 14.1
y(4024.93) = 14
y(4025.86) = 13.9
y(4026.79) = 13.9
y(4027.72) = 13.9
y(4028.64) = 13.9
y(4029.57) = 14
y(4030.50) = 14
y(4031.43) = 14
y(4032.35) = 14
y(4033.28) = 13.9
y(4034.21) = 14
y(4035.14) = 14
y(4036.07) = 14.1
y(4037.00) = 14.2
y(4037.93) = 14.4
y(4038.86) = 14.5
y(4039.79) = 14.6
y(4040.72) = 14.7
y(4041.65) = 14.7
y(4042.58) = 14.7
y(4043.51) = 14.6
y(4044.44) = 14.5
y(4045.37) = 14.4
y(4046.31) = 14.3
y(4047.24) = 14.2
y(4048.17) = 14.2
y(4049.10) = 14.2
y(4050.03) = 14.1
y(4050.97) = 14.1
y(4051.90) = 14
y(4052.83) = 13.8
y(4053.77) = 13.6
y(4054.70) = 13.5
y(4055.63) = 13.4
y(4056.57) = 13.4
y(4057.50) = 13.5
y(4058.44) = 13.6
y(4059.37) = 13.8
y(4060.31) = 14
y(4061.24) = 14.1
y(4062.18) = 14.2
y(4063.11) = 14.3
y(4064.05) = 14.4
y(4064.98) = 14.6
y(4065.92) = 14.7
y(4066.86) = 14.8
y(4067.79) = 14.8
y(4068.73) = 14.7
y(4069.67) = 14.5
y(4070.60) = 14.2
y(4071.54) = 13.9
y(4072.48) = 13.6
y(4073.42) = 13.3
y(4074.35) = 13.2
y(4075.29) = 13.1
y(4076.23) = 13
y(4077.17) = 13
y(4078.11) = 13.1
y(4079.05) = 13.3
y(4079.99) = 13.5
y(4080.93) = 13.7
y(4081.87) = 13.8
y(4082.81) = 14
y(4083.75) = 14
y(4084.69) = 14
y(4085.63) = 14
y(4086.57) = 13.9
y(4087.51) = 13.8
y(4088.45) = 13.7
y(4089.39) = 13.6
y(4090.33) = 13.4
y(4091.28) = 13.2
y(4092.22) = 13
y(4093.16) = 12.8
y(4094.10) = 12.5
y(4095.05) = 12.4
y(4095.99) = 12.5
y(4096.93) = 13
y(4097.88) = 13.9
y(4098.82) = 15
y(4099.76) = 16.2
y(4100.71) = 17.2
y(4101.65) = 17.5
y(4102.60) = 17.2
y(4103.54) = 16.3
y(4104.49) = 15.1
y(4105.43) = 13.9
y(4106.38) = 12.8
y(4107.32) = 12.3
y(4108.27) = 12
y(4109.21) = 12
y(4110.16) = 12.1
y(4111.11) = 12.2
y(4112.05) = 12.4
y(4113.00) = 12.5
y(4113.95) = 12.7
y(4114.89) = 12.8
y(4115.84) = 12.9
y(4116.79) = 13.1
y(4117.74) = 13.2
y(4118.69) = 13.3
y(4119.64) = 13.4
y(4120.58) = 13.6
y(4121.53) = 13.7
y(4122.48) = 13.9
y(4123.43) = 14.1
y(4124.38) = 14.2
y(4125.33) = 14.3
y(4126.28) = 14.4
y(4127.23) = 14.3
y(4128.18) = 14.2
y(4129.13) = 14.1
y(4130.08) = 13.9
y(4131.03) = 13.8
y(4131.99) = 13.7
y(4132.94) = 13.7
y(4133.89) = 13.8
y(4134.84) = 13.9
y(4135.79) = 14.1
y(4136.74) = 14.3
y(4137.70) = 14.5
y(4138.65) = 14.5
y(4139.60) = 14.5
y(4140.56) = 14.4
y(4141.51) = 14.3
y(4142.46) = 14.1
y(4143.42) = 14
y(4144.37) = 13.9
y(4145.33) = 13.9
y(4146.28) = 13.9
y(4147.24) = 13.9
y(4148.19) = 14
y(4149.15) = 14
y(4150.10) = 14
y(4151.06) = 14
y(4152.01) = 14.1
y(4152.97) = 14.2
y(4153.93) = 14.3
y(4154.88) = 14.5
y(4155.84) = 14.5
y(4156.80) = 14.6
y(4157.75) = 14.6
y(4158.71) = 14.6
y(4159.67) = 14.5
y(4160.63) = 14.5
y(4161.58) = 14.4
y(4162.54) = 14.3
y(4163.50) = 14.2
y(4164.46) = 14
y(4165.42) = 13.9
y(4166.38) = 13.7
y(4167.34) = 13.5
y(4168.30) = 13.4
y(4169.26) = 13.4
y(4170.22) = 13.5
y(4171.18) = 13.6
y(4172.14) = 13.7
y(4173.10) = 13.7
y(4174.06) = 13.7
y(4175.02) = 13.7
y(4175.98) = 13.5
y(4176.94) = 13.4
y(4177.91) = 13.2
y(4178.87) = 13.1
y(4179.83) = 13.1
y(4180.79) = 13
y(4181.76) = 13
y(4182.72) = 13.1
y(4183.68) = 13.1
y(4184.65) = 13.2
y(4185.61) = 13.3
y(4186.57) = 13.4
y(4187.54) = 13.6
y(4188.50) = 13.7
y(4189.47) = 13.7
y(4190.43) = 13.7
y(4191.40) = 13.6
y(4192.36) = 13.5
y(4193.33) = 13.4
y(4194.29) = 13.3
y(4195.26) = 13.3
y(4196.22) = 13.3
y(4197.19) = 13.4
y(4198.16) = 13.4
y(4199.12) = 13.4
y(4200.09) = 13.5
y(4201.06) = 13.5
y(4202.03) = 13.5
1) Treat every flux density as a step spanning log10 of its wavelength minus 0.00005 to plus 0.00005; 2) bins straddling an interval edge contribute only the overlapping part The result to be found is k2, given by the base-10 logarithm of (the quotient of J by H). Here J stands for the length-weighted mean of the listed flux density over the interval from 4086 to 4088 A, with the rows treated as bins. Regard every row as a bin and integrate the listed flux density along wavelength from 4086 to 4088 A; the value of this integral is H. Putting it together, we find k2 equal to -0.30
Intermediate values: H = 28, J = 13.9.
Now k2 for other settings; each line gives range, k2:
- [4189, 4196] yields -0.85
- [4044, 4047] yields -0.48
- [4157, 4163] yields -0.78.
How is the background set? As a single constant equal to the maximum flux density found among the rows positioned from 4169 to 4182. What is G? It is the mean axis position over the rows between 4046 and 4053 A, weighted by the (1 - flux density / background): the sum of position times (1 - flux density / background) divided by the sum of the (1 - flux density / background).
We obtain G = 4048.9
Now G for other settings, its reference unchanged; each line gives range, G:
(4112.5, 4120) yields 4115.4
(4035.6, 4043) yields 4039.9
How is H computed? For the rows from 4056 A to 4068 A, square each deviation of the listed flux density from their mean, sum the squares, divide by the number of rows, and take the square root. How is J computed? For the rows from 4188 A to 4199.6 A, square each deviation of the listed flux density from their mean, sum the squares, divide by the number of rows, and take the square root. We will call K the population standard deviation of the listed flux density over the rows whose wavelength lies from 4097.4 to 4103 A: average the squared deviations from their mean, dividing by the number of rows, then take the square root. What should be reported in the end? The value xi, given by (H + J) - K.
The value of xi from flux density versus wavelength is -0.7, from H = 0.47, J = 0.2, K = 1.32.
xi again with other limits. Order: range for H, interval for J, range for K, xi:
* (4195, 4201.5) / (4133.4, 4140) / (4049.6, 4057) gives 0.1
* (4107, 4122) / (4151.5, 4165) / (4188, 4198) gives 0.6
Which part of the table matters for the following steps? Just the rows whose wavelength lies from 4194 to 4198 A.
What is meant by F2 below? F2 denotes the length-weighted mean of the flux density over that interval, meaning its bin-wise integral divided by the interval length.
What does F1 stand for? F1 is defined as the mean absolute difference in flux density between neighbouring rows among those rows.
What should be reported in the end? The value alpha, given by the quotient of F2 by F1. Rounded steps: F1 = 0.03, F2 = 13.3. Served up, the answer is 399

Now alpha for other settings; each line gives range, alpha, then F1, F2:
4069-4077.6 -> 72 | 0.19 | 13.6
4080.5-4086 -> 232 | 0.06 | 13.9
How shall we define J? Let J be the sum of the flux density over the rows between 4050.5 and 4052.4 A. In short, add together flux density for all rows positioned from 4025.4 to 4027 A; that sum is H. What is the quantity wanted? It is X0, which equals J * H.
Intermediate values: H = 27.8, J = 28.1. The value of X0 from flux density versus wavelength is 781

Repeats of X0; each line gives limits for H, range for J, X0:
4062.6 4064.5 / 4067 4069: 847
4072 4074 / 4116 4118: 707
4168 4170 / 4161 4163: 769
